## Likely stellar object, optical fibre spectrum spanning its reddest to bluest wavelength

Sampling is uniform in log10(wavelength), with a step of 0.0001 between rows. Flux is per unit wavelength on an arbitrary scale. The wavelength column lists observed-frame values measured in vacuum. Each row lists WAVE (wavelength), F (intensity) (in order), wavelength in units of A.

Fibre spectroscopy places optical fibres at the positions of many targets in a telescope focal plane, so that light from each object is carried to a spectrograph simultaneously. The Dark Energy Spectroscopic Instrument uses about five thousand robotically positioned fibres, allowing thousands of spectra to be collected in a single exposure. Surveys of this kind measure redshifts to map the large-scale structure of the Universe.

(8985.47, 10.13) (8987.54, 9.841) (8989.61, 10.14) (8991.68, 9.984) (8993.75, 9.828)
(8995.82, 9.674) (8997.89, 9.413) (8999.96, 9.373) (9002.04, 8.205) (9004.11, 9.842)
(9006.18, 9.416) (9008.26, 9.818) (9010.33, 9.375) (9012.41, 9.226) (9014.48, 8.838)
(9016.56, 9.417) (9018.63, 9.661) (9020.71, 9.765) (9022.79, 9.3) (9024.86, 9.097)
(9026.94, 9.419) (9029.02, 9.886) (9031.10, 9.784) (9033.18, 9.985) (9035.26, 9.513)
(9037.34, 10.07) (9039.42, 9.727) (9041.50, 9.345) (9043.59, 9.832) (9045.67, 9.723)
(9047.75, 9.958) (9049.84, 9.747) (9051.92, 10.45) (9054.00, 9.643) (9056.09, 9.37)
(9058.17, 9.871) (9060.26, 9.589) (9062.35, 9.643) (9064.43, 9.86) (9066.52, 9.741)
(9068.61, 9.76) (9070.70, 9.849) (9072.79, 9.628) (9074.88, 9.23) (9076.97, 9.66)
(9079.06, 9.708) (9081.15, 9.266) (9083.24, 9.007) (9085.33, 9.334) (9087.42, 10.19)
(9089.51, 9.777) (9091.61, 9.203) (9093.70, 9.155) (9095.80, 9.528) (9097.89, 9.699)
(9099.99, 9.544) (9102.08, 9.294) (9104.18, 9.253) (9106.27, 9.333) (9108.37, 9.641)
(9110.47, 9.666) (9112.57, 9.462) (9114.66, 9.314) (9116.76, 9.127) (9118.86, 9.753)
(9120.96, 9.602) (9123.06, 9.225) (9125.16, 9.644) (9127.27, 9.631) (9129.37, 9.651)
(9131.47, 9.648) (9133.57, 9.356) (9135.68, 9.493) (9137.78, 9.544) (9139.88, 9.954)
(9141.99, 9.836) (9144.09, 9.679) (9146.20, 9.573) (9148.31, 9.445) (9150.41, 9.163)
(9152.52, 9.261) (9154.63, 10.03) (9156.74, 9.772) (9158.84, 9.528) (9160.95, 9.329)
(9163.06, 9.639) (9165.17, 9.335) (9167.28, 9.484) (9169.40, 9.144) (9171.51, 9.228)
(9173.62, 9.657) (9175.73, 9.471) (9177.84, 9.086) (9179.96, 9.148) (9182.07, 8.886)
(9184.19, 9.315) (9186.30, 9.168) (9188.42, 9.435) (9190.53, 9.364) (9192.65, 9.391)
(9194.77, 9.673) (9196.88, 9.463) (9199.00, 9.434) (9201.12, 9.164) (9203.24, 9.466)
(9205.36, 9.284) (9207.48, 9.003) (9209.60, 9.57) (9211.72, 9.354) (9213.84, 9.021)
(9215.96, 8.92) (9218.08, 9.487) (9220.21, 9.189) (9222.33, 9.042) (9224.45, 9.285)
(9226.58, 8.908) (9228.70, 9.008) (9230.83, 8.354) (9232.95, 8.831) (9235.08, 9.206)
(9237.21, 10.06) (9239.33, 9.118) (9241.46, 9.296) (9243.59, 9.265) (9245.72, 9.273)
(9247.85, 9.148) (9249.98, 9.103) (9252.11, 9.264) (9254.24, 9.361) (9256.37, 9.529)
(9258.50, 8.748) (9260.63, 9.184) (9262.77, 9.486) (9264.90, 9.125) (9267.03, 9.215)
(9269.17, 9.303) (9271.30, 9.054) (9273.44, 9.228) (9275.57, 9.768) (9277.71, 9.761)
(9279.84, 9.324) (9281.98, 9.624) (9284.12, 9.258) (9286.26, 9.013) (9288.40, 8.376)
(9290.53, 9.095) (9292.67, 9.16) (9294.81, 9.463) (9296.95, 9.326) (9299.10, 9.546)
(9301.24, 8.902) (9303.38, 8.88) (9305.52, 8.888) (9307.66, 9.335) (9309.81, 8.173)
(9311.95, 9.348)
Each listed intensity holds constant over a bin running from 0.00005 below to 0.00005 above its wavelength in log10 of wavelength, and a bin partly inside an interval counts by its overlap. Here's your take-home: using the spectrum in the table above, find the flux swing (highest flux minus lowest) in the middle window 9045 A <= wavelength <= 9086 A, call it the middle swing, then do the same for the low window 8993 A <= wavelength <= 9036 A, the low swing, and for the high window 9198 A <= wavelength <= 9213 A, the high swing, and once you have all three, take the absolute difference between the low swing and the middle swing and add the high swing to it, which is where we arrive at 0.9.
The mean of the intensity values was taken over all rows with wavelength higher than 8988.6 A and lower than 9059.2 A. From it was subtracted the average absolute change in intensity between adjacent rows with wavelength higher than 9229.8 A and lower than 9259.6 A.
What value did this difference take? 9.28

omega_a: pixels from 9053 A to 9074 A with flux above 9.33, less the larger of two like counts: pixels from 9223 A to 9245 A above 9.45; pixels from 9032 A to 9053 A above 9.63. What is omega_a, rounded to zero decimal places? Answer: 2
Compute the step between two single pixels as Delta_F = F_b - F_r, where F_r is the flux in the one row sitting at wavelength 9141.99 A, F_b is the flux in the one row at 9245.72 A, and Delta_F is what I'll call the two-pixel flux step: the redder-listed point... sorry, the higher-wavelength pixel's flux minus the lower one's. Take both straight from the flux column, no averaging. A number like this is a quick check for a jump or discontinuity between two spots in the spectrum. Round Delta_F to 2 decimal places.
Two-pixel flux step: -0.56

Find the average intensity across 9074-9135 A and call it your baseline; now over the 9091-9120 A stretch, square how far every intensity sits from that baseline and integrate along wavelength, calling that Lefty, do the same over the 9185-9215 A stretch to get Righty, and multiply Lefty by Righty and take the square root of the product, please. 1.5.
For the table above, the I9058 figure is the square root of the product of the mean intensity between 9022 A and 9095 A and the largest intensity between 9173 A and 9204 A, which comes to 9.66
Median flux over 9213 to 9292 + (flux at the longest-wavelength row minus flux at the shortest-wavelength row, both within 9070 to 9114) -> 8.8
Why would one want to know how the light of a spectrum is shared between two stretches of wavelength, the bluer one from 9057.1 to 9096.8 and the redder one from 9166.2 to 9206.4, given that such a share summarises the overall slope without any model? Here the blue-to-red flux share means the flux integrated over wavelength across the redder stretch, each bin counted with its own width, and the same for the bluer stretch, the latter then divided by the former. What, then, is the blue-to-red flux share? 1.014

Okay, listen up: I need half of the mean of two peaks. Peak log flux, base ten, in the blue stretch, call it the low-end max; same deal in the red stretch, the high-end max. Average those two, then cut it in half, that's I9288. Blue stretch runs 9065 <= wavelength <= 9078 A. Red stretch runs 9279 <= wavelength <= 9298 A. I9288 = 0.494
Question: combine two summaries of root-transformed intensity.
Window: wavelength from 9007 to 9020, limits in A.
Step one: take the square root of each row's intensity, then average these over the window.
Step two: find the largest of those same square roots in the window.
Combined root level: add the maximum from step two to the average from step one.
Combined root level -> 6.20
